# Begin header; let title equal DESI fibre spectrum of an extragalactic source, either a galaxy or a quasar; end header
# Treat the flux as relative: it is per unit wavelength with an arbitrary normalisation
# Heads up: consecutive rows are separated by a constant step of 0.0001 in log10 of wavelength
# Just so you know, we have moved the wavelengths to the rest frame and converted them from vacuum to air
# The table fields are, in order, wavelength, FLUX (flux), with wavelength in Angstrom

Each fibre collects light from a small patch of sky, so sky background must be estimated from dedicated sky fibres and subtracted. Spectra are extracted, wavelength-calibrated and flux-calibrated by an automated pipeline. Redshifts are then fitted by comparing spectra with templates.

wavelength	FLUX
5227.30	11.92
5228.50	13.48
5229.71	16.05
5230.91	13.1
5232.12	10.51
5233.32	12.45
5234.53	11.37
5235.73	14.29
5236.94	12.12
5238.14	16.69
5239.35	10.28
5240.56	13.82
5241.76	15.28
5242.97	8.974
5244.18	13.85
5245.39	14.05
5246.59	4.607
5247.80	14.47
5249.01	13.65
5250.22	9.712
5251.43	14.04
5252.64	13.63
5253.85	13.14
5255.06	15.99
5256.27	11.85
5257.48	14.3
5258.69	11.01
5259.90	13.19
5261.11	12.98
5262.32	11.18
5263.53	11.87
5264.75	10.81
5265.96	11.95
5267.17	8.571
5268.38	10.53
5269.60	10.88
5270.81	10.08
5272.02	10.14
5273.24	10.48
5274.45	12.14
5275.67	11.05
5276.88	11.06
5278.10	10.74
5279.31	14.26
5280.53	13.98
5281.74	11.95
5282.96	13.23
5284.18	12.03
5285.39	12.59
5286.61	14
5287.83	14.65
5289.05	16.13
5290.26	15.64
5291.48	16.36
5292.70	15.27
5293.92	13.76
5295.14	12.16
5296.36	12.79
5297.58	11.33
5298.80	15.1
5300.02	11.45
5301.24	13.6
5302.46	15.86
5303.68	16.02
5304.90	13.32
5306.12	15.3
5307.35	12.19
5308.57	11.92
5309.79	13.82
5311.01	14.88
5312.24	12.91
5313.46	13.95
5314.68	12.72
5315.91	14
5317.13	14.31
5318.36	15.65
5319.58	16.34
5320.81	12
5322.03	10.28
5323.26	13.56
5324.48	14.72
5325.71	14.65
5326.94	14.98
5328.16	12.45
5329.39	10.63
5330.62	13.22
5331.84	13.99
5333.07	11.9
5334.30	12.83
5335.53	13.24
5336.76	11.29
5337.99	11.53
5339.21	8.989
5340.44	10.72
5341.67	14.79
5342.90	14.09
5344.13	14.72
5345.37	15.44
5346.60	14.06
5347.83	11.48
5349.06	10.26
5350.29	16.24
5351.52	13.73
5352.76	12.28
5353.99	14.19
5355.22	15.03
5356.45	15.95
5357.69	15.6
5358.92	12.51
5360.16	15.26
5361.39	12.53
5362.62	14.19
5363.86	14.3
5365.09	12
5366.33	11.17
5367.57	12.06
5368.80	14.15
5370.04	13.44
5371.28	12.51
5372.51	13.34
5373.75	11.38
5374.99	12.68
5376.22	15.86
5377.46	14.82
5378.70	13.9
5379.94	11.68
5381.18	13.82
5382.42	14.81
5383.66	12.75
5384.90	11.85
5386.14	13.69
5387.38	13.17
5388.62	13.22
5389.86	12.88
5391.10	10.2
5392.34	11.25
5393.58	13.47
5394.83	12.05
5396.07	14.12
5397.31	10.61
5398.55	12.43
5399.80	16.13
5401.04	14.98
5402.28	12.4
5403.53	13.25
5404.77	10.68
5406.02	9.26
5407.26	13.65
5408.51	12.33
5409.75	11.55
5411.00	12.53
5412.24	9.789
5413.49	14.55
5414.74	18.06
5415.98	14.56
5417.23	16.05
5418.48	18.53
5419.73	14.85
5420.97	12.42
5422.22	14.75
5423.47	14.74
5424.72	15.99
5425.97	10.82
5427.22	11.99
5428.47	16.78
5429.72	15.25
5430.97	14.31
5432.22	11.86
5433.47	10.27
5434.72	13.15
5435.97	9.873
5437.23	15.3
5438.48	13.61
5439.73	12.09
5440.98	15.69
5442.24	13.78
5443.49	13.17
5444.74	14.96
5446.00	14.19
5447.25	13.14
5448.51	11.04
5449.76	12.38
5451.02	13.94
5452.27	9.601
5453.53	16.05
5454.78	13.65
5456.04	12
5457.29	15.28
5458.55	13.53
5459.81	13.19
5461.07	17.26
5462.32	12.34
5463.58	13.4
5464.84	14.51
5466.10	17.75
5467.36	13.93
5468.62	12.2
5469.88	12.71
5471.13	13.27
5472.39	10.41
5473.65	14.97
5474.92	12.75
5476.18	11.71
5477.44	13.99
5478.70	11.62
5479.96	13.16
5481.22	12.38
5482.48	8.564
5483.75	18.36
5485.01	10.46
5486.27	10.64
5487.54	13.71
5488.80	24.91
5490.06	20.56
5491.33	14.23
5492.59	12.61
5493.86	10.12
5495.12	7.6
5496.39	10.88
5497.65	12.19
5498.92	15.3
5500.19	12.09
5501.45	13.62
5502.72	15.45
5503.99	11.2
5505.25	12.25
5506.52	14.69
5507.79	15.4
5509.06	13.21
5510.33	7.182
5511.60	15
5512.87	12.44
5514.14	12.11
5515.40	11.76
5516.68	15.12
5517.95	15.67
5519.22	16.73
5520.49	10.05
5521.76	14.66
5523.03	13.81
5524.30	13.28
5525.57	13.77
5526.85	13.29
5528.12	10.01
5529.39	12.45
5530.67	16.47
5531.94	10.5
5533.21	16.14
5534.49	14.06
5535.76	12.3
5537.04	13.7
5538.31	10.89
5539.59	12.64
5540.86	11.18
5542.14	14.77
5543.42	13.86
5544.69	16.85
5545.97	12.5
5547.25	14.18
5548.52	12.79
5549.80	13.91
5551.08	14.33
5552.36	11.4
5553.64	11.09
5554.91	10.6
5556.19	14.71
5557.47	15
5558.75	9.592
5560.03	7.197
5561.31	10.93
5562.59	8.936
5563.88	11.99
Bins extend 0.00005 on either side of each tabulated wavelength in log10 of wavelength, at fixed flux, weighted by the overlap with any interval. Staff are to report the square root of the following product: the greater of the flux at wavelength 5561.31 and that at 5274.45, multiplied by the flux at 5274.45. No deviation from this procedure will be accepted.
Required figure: 12.1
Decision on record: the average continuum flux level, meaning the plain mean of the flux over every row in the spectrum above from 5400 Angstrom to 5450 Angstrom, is 13.5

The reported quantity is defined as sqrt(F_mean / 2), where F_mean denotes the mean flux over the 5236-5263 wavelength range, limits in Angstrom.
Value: 2.52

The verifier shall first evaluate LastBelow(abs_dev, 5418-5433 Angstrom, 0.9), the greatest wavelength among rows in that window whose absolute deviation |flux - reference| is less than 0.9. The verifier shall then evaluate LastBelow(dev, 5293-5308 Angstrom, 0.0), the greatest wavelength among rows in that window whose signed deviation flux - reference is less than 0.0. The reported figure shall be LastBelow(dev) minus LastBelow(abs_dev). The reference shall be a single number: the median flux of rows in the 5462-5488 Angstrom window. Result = -124.9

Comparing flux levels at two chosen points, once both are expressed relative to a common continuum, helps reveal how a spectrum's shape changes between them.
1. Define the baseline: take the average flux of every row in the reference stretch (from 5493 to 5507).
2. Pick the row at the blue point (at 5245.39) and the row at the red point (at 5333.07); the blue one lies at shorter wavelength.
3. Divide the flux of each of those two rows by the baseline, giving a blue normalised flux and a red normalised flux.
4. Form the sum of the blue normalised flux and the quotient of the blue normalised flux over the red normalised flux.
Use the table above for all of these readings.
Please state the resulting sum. 2.32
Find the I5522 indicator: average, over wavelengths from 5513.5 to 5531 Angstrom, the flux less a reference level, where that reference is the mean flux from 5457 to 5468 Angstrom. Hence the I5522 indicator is -1.1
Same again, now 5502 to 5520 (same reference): -1.1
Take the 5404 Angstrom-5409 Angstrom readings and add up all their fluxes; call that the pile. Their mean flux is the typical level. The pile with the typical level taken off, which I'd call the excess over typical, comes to 34.4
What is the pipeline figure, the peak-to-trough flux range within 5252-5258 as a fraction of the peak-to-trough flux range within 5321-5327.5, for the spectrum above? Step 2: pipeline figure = 0.9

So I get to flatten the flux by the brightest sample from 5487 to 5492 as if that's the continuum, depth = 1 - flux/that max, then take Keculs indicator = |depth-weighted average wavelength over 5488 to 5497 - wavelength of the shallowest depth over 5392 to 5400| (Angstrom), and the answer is 94.0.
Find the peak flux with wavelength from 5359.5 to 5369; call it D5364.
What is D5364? 15.26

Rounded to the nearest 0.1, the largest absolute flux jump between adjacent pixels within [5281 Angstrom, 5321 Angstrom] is 4.3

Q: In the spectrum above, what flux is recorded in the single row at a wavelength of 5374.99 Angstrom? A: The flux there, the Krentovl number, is 12.68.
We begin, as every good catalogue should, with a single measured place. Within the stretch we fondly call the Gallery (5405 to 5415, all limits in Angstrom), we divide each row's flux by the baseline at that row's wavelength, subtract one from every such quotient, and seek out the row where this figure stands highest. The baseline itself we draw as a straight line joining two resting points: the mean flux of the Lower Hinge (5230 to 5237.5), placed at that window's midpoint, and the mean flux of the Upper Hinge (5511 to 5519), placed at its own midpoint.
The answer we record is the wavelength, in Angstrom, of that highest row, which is 5414.74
